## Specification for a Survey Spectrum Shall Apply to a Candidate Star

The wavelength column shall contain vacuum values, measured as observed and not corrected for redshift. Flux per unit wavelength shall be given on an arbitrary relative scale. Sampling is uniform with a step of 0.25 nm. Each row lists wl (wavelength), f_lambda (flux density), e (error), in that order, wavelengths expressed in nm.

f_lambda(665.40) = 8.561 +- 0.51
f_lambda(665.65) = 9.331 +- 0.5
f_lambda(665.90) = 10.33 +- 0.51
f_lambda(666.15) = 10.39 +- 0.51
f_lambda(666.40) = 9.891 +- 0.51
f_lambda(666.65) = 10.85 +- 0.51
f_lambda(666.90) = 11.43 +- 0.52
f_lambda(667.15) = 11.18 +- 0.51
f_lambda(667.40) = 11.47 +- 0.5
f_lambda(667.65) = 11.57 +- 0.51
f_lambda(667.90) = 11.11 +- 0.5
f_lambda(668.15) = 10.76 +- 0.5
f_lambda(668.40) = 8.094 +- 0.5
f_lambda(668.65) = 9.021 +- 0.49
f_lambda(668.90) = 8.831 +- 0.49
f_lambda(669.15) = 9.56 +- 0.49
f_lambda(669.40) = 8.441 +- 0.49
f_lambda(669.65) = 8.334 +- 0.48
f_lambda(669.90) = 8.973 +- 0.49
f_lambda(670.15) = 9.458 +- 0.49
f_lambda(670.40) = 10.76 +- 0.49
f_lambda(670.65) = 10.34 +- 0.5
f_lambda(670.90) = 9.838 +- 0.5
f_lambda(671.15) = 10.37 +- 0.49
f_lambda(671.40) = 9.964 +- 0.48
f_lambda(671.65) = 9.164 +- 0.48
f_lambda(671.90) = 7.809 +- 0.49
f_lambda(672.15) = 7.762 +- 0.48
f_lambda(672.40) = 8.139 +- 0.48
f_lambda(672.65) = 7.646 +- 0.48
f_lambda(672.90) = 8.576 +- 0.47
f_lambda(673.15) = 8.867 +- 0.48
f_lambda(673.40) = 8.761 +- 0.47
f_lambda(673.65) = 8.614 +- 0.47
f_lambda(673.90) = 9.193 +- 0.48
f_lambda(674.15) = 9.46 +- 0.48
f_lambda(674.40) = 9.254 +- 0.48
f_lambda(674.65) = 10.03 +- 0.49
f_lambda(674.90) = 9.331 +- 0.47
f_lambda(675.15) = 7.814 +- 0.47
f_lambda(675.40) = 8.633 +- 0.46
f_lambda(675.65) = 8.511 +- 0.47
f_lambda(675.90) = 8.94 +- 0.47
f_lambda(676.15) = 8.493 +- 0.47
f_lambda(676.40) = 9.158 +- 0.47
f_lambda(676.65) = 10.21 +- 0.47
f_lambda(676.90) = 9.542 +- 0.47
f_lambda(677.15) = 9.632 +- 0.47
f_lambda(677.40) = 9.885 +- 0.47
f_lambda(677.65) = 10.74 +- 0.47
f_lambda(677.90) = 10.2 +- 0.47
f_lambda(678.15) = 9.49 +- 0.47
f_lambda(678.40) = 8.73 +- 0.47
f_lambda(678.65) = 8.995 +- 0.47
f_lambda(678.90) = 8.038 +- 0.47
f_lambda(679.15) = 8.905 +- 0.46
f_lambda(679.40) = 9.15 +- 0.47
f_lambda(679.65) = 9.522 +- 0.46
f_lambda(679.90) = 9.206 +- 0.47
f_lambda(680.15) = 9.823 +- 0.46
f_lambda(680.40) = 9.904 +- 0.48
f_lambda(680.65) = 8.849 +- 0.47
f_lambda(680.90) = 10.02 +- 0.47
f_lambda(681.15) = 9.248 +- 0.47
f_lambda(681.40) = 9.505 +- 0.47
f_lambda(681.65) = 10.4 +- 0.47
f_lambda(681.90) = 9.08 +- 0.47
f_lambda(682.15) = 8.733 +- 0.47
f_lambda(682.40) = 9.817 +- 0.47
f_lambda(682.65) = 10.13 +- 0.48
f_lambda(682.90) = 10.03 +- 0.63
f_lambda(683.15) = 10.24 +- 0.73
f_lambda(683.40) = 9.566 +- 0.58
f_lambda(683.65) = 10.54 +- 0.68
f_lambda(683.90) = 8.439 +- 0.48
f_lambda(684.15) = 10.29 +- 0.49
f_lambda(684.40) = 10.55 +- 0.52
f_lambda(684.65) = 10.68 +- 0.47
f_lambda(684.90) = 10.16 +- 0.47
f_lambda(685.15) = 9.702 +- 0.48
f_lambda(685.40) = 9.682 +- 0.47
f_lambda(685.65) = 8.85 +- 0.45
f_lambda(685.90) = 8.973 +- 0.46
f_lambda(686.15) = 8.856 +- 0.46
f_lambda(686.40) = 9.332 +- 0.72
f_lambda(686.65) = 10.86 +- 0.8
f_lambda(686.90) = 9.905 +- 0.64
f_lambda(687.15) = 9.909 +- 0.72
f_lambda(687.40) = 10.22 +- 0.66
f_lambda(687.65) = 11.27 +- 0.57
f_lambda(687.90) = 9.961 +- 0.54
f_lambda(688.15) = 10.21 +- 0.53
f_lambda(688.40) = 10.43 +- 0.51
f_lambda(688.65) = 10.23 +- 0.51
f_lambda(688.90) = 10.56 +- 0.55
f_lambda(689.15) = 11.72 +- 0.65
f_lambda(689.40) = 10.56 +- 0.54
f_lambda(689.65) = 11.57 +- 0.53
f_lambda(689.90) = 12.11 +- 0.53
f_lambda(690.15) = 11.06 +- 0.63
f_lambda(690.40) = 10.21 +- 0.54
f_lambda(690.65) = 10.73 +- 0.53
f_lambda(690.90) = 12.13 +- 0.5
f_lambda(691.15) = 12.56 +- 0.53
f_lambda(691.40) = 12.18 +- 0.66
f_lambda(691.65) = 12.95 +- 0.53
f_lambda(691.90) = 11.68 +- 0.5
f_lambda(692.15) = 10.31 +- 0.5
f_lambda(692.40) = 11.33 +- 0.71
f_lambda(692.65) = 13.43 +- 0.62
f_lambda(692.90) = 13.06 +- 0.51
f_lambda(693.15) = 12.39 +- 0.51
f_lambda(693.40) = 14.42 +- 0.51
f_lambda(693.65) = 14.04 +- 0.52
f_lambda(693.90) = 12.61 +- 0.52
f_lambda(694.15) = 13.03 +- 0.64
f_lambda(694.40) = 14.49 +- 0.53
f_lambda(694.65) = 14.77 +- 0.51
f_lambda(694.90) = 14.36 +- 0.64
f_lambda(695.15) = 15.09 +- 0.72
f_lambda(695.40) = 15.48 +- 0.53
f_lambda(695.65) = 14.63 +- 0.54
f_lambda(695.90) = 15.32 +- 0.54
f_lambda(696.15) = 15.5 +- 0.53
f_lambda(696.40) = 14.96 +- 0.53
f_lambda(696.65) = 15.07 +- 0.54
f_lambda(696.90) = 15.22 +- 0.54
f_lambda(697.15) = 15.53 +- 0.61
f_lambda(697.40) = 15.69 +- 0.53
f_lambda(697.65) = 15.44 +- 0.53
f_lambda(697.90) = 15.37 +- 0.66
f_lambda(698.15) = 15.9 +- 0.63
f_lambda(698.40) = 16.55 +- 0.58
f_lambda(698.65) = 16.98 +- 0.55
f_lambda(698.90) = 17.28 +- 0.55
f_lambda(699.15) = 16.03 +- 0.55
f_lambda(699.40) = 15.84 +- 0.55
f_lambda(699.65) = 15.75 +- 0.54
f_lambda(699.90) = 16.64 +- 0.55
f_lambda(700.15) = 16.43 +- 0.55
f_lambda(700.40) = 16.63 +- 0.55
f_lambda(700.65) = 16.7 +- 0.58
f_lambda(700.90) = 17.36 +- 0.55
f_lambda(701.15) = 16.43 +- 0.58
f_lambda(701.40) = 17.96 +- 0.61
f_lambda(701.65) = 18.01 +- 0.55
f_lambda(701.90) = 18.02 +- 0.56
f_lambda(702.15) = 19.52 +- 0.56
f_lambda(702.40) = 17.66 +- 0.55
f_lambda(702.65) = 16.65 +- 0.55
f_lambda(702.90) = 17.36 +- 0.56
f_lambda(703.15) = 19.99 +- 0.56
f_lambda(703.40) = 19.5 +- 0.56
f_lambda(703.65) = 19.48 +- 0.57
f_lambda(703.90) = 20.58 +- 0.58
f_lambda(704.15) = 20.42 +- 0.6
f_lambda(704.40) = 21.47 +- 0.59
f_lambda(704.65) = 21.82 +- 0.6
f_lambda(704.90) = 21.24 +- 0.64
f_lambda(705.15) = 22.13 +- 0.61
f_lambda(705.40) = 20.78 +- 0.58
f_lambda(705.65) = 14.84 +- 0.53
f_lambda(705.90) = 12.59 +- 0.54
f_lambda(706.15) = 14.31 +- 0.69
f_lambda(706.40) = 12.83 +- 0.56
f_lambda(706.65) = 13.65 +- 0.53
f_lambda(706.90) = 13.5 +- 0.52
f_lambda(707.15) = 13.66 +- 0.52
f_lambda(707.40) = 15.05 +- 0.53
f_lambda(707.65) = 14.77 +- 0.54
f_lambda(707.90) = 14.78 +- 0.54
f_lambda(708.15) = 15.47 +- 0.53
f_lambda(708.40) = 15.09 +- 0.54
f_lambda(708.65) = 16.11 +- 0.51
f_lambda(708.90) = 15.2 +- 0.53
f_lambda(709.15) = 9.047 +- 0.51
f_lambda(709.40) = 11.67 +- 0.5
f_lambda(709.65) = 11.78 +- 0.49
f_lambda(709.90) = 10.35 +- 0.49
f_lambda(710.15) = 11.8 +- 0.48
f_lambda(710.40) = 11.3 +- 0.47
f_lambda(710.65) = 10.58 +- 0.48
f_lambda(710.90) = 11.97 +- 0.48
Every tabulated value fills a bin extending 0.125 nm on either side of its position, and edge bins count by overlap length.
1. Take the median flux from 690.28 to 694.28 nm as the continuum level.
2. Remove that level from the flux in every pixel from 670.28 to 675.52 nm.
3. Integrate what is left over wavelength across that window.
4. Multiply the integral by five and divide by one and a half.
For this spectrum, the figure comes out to -60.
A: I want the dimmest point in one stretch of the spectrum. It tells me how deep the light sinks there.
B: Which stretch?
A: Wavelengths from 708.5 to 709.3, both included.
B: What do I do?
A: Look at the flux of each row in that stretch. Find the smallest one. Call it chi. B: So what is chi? 9.047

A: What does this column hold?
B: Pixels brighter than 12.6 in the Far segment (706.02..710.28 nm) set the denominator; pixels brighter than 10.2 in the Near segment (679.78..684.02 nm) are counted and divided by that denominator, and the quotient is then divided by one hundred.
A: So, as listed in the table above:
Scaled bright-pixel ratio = 0.0025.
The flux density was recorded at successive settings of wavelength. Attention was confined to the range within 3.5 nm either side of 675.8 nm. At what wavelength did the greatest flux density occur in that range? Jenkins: 677.65 nm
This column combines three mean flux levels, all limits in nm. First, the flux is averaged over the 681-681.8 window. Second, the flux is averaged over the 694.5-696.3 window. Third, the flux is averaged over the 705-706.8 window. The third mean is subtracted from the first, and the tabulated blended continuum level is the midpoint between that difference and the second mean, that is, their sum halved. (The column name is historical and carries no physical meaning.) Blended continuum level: 4.4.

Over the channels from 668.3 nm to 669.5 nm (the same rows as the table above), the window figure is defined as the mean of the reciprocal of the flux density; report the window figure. 0.114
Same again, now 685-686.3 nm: 0.109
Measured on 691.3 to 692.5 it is 0.086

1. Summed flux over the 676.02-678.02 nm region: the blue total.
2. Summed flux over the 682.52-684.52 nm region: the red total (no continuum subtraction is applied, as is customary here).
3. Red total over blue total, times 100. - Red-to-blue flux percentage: 102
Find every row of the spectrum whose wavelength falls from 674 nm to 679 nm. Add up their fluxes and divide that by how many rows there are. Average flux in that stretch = 9.3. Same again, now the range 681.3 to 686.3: 9.7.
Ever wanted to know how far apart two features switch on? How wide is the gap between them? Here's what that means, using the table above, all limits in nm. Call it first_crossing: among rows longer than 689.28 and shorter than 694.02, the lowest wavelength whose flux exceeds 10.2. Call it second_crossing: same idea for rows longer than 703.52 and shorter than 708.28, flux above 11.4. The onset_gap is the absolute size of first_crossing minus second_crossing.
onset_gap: 14.25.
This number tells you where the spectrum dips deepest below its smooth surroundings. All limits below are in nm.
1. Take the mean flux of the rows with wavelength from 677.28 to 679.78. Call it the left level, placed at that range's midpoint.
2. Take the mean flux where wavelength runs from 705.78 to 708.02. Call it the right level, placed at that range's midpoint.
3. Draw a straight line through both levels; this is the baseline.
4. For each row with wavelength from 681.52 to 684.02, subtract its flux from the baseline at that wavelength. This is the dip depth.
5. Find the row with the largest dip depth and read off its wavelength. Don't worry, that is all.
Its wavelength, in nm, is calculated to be 683.90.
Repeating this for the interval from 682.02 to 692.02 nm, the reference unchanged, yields 683.90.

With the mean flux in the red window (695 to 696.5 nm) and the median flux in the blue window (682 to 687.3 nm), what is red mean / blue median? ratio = 1.53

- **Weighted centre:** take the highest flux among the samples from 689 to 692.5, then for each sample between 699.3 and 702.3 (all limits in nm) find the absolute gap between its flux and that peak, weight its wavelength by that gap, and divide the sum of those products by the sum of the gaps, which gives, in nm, 700.97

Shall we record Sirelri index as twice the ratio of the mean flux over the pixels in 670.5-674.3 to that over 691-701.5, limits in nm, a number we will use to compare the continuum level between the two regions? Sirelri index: 1.21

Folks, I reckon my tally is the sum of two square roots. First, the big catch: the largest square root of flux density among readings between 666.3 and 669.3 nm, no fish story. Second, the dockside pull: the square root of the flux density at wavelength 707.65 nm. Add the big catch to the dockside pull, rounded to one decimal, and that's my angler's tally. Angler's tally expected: 7.2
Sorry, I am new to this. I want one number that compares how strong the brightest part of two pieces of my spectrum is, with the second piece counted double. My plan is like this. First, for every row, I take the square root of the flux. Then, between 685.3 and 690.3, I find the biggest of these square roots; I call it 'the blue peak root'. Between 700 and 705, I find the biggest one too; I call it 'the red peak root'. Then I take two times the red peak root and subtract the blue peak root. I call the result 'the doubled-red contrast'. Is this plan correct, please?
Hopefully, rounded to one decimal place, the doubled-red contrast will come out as 5.9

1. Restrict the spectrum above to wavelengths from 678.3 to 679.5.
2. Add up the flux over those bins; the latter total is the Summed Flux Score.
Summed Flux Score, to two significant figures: 44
